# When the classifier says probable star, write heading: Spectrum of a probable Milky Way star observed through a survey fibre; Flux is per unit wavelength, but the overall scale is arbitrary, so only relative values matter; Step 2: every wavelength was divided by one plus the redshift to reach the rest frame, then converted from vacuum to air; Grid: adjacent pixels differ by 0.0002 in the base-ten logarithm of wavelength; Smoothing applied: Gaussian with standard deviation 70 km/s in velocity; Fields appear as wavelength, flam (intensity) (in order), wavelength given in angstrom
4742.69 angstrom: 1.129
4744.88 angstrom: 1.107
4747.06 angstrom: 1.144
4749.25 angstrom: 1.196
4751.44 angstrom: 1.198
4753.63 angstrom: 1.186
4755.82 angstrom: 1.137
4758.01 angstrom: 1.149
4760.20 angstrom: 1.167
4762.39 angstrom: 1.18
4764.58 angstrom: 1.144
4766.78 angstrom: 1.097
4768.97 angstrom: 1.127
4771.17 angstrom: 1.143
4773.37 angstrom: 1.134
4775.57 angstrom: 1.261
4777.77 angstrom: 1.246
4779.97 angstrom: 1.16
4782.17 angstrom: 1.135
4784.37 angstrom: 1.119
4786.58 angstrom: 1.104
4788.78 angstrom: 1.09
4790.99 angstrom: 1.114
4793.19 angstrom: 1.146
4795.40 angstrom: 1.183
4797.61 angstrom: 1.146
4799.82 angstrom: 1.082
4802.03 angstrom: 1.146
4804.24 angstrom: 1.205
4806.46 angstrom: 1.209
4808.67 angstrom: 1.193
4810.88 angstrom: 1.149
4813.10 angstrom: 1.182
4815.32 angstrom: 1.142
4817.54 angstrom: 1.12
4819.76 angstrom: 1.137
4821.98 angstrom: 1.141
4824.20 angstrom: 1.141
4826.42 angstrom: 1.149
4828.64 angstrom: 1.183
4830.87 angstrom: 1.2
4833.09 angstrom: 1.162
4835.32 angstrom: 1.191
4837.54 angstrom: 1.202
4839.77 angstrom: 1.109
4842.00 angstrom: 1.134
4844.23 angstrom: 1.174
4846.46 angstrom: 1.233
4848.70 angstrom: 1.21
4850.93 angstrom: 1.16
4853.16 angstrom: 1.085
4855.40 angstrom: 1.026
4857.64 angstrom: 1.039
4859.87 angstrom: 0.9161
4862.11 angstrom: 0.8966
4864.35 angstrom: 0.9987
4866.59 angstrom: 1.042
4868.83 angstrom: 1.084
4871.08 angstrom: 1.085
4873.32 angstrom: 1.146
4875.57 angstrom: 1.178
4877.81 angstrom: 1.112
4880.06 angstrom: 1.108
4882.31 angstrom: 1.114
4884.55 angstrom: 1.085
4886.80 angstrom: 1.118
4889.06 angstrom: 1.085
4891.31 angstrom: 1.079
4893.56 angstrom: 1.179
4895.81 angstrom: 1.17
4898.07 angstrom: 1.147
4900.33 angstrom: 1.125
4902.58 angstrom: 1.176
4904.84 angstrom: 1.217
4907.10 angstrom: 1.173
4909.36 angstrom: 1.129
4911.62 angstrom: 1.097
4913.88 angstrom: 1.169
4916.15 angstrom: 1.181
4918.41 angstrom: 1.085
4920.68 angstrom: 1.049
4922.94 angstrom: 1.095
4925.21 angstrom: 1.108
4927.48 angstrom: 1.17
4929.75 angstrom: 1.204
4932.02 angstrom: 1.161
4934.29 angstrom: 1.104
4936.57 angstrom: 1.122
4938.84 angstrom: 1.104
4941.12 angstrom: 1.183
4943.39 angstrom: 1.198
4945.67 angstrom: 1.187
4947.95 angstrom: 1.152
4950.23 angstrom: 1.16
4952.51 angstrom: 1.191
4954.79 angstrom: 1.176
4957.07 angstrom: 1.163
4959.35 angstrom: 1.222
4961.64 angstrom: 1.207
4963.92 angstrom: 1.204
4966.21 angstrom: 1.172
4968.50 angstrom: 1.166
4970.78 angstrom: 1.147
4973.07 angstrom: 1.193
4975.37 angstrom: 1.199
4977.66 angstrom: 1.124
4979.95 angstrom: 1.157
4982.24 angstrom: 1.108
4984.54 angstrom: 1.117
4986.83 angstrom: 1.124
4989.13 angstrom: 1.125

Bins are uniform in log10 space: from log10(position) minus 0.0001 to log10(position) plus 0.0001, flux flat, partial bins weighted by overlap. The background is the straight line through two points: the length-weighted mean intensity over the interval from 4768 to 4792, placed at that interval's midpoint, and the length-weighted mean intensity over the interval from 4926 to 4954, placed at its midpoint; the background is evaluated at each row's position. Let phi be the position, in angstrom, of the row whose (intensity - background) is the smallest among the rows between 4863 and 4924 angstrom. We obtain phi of 4864.35 angstrom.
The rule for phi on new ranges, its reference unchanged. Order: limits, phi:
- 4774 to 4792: 4788.78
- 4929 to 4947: 4938.84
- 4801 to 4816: 4815.32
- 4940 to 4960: 4947.95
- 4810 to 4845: 4839.77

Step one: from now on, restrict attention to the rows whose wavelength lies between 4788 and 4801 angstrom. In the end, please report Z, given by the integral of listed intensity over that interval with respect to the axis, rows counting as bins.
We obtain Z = 15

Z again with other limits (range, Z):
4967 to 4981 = 16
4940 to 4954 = 16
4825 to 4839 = 17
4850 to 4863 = 13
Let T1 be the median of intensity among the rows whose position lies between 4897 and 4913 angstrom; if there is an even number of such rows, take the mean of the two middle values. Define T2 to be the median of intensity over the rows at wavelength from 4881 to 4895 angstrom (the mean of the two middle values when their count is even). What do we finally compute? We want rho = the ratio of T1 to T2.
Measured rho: 1.04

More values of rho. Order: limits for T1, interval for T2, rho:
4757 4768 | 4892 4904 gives 0.98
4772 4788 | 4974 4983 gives 1.00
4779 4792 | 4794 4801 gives 0.97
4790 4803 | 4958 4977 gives 0.96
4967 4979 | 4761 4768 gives 1.02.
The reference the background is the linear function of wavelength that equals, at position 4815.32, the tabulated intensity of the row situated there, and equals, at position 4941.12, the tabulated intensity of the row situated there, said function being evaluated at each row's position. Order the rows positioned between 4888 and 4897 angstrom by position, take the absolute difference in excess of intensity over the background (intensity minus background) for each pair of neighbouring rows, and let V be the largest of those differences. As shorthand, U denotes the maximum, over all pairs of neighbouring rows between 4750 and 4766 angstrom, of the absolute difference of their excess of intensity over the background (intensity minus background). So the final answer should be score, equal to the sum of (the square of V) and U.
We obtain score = 0.060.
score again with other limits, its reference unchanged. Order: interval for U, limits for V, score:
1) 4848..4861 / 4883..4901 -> 0.133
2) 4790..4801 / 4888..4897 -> 0.075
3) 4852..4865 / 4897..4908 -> 0.126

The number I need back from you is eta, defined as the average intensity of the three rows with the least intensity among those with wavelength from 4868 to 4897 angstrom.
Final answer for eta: 1.08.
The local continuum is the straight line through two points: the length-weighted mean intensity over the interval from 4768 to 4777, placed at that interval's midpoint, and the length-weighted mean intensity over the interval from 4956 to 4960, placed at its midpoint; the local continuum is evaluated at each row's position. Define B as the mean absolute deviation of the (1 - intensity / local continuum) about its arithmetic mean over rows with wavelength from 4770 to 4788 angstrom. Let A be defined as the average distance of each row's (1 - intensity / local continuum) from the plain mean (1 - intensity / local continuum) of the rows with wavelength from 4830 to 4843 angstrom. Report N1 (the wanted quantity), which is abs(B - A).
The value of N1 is 0.012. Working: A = 0.027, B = 0.039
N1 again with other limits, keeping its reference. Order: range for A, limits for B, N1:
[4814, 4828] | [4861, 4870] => 0.043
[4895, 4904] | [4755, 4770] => 0.001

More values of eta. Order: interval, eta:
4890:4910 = 1.11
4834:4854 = 1.11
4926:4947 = 1.11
